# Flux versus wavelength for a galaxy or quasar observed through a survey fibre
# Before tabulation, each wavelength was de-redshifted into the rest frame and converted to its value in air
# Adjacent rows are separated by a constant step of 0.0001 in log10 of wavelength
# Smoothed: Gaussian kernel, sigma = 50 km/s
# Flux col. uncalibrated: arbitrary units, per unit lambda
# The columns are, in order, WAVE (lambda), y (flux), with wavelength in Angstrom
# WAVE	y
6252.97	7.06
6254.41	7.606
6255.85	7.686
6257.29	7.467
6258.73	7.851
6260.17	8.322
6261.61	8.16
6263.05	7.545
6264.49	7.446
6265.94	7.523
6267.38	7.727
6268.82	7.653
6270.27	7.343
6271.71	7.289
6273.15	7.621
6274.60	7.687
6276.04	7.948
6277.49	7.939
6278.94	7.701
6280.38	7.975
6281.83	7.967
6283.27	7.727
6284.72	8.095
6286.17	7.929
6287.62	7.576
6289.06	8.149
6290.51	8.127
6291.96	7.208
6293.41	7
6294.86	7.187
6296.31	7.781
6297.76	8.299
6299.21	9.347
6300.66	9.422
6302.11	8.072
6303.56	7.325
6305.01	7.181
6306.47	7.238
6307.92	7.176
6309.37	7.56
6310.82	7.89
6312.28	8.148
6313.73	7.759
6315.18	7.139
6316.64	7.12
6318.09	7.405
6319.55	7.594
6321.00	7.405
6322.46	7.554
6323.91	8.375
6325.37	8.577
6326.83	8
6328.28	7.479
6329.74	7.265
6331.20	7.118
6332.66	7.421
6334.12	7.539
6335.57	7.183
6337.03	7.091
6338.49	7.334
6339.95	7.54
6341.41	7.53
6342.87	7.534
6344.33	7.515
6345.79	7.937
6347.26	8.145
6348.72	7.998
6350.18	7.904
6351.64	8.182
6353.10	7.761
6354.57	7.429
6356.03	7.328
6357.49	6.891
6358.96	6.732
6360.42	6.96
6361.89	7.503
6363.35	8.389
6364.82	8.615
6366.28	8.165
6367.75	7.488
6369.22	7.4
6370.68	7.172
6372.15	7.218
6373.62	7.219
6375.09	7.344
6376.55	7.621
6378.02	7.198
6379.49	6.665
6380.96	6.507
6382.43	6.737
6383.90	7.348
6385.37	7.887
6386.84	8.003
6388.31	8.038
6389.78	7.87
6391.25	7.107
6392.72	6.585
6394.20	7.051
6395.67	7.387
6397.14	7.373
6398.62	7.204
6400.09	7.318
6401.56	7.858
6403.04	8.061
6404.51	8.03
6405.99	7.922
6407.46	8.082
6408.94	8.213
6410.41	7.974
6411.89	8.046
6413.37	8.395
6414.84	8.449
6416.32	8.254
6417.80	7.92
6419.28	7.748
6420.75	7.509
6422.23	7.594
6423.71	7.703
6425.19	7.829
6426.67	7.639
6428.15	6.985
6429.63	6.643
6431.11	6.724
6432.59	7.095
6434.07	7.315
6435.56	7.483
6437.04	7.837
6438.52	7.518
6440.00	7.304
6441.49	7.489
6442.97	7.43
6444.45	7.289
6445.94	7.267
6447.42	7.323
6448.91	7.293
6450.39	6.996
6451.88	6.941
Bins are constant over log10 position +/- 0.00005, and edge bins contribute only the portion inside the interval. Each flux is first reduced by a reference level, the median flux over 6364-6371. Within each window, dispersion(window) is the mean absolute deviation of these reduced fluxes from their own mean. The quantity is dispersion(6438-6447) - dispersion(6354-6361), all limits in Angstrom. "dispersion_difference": -0.2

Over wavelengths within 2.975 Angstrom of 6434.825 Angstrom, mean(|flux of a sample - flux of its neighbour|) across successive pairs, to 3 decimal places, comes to 0.247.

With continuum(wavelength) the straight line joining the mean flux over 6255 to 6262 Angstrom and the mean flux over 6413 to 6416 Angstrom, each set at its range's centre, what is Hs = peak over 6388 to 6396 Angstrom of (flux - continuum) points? -0.3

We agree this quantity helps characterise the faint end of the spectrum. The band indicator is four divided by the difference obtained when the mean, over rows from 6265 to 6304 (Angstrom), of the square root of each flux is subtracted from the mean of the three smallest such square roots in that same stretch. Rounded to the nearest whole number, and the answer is -31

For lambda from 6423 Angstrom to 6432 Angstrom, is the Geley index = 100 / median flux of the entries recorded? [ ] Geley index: 13.7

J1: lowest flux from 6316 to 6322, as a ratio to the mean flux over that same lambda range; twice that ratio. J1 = 1.93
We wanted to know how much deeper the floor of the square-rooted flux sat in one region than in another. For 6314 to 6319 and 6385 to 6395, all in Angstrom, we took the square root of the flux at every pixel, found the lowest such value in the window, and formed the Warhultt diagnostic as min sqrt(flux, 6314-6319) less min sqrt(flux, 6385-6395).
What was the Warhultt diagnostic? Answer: 0.10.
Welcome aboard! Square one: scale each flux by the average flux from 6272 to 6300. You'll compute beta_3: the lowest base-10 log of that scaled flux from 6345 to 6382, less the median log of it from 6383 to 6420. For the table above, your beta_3 -0.09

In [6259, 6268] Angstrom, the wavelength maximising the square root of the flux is 6260.17 Angstrom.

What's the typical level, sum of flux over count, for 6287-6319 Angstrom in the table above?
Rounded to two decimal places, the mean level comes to 7.73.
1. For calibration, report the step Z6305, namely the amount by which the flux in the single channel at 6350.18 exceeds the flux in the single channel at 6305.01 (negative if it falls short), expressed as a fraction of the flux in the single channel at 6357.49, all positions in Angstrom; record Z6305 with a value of 0.10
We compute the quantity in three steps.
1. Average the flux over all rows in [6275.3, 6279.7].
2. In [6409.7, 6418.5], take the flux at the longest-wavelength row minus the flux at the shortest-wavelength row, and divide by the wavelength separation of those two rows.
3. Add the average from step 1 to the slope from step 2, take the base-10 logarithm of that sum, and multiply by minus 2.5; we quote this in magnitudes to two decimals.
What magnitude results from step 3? -2.24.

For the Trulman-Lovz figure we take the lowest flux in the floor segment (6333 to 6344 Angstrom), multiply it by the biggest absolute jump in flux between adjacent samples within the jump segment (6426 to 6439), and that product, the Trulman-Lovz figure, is 4.6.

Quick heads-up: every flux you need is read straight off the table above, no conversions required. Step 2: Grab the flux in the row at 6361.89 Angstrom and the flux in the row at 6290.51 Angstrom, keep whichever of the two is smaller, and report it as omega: 7.5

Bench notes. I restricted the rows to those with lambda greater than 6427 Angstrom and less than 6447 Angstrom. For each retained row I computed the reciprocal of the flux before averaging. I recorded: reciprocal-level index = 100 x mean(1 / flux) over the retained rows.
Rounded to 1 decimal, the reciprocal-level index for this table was 13.8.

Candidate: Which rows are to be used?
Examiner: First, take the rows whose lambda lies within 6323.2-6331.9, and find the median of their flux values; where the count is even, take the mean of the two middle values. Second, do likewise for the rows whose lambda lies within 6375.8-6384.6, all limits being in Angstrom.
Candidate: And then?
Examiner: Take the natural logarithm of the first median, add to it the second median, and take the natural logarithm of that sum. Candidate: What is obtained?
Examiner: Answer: 2.20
